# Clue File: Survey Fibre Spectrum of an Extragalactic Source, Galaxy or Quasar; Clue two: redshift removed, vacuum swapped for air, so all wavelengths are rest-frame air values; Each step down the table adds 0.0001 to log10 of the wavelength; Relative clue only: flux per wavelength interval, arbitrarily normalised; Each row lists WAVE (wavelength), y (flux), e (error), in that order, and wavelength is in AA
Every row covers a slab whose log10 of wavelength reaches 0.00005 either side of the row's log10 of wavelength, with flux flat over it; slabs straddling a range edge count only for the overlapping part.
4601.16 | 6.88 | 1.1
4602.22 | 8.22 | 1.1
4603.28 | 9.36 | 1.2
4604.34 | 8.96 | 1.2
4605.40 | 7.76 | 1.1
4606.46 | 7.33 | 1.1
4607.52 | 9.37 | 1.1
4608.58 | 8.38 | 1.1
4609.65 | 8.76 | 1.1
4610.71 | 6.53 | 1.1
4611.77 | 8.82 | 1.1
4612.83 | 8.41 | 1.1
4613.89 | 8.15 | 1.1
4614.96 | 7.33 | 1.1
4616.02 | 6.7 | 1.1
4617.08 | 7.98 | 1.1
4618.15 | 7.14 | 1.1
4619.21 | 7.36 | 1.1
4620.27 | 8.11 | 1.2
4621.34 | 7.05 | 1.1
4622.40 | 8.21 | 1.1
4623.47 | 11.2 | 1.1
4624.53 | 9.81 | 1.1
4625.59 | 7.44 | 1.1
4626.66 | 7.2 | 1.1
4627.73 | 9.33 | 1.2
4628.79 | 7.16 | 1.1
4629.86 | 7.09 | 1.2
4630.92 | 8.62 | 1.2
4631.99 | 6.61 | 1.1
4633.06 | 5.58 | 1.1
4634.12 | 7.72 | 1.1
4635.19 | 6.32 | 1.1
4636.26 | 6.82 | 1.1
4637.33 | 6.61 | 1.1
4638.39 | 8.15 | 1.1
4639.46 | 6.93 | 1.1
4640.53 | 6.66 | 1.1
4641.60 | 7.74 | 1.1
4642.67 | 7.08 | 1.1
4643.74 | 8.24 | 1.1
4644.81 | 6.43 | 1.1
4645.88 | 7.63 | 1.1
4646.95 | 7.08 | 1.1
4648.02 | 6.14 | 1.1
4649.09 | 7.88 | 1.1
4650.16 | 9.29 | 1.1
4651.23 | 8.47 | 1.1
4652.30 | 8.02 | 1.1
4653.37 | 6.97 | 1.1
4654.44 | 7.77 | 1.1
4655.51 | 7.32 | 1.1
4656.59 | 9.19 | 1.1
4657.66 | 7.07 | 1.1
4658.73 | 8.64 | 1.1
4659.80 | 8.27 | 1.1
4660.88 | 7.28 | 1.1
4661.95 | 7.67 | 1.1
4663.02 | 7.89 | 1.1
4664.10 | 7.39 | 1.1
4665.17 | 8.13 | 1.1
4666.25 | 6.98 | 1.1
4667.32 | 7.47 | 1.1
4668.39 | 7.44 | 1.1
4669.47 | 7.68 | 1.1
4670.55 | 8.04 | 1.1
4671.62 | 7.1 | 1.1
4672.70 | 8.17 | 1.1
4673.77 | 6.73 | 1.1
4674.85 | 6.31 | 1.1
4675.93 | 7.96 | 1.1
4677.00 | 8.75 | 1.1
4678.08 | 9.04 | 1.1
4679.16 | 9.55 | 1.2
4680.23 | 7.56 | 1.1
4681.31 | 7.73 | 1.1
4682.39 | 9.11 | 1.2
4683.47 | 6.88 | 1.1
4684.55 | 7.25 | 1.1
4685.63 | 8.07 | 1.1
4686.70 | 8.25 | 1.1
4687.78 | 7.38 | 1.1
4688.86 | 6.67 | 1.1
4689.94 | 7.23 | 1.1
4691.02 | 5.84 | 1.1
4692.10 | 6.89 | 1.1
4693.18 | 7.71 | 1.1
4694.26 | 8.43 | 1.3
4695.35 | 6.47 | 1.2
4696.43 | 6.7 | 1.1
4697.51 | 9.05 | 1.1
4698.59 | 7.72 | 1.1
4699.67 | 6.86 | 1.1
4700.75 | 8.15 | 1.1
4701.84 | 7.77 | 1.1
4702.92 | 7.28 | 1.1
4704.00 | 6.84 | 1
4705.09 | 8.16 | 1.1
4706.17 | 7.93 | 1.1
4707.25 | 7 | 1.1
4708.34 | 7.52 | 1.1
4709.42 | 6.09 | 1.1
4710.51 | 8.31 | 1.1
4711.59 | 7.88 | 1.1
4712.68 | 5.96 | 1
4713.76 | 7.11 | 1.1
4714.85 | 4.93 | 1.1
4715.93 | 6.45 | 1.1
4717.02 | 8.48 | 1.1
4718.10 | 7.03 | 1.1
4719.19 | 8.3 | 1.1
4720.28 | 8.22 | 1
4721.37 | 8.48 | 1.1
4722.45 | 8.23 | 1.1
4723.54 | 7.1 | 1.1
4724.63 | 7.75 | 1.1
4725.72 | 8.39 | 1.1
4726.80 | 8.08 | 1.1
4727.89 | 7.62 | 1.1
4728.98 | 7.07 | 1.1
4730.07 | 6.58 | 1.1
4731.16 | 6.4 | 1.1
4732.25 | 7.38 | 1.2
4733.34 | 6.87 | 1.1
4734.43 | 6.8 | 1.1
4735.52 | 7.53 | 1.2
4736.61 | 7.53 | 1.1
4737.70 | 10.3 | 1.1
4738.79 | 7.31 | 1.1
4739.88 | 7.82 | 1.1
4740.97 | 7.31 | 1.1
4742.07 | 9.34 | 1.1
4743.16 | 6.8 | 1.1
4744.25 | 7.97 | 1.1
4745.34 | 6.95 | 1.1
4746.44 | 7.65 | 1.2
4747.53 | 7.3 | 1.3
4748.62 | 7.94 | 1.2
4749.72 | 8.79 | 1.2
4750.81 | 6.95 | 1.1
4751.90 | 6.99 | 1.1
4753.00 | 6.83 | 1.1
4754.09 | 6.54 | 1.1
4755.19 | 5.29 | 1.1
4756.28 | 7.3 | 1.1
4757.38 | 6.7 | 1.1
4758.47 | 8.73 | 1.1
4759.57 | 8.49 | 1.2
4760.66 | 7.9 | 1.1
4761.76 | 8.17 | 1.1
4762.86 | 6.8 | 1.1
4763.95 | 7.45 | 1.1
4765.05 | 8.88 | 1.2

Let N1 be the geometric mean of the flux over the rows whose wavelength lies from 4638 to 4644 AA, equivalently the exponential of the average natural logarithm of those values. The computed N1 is 7.4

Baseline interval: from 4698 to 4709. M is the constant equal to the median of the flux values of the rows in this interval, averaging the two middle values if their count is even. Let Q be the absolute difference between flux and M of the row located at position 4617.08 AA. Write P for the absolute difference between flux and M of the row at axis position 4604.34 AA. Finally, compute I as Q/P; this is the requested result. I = 0.3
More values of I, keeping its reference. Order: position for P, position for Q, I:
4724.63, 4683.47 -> 5.7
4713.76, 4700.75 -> 1.0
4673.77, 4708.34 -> 0.1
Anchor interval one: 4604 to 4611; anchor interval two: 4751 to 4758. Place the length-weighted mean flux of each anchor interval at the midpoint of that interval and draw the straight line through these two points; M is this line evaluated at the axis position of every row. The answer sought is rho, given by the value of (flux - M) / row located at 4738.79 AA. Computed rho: 0.5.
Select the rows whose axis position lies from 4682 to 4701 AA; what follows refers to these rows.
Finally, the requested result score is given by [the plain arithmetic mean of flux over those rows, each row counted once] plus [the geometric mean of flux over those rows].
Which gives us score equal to 14.9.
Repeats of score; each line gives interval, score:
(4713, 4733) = 14.8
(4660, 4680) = 15.5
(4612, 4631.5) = 16.0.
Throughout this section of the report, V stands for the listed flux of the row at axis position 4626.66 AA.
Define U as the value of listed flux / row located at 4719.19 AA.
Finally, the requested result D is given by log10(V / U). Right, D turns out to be -0.06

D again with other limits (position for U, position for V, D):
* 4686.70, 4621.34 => -0.07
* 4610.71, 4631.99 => 0.01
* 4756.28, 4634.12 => 0.02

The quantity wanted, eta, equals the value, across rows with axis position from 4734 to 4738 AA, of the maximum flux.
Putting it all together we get 10.3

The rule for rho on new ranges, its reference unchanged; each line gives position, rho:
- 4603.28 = 1.1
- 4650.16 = 1.6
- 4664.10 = -0.2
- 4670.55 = 0.5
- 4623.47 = 3.2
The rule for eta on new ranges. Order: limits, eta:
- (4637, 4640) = 8.15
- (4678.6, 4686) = 9.55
